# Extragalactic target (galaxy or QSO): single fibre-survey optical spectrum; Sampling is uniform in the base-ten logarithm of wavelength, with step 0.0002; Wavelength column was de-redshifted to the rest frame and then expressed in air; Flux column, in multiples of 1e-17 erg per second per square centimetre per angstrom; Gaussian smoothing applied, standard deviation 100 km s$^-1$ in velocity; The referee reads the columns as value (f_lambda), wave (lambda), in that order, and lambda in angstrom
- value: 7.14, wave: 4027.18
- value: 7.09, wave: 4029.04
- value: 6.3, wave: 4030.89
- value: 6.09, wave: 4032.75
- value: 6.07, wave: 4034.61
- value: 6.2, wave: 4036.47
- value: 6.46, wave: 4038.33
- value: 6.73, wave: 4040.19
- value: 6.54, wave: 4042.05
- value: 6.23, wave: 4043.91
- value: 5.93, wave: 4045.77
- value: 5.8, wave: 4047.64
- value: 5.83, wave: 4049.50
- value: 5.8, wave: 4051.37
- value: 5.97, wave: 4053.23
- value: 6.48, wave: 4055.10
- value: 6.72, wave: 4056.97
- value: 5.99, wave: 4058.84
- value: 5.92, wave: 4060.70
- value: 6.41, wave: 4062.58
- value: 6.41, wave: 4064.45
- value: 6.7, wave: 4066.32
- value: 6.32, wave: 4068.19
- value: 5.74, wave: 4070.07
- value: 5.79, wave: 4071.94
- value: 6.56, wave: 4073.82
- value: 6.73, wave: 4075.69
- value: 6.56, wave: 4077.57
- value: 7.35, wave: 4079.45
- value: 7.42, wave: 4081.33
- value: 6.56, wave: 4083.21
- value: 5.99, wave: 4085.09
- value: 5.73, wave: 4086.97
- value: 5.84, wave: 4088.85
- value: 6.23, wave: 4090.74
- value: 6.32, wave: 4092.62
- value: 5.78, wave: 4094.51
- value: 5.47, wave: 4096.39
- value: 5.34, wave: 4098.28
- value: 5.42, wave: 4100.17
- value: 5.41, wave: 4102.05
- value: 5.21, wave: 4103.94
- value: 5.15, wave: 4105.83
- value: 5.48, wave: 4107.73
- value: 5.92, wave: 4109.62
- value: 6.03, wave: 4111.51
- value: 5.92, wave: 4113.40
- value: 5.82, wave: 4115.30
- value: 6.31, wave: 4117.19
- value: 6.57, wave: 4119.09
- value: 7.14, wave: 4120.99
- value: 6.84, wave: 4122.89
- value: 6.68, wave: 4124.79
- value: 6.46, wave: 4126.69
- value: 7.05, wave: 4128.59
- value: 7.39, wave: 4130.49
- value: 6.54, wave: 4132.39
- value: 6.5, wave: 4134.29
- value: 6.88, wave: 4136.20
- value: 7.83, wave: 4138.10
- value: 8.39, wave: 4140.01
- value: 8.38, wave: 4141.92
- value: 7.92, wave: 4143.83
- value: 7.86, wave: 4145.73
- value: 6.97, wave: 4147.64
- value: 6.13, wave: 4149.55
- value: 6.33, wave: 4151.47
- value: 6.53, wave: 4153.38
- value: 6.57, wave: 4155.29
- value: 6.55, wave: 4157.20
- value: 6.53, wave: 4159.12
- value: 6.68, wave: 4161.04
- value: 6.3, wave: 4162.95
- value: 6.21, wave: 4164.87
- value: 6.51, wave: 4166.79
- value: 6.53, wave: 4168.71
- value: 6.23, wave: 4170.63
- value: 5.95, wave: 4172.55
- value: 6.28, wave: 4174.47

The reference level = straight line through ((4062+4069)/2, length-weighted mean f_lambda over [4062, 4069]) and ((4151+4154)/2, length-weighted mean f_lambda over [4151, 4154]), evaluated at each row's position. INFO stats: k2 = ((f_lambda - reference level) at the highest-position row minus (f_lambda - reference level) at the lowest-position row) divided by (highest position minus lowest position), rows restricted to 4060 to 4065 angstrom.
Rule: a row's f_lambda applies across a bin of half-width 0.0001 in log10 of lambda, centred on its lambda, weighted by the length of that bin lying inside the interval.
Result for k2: 0.131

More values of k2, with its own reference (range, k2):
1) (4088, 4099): -0.053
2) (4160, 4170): -0.019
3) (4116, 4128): 0.016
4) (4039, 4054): -0.058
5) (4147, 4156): -0.052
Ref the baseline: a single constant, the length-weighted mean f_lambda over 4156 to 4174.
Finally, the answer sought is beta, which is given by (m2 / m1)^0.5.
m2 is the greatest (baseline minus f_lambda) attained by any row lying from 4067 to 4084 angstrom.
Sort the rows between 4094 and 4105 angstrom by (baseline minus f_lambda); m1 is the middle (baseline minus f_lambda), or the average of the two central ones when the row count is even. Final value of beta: 0.8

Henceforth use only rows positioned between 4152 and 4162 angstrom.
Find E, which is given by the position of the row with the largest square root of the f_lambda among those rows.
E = 4161.04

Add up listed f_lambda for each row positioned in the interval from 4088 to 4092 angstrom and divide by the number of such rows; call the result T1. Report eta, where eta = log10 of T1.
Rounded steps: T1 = 6.0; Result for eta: 0.781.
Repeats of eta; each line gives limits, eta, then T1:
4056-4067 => 0.803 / 6.4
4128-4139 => 0.847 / 7.0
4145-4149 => 0.870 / 7.4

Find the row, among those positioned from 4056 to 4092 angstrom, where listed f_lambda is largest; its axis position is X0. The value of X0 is 4081.33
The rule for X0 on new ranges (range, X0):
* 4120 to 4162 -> 4140.01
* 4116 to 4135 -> 4130.49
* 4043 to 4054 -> 4043.91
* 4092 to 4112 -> 4092.62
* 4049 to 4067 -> 4056.97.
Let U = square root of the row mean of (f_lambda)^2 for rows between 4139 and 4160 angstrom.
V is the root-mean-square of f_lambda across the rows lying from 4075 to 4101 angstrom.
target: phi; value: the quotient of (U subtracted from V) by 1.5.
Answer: -0.6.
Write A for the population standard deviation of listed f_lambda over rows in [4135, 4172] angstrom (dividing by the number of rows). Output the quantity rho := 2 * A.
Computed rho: 1.47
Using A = 0.74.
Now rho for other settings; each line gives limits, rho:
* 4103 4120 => 0.90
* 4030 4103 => 0.95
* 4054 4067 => 0.58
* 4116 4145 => 1.35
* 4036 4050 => 0.65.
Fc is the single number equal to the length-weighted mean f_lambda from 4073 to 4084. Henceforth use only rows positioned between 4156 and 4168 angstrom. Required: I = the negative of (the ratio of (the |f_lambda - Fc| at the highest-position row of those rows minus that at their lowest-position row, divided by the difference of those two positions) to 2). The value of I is -0.002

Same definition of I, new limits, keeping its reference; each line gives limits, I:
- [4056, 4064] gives -0.028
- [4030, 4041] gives 0.023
